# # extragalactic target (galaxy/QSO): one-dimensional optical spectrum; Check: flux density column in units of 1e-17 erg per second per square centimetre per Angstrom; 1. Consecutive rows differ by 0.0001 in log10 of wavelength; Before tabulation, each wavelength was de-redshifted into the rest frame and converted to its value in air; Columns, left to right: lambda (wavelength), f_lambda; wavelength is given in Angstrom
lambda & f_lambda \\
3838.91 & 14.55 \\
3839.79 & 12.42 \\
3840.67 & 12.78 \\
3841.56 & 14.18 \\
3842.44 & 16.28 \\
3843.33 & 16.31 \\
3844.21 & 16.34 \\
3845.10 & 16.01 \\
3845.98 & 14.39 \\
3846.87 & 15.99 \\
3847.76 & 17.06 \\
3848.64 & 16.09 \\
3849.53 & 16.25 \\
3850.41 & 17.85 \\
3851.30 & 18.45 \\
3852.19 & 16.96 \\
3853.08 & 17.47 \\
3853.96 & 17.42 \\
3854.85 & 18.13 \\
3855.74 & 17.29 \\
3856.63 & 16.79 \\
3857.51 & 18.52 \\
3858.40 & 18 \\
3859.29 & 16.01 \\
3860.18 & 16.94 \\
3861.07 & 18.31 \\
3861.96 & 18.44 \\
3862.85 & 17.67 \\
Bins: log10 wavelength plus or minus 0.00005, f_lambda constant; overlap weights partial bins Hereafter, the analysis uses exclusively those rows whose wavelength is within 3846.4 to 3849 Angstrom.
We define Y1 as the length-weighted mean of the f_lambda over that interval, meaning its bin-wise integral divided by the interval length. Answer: 16.4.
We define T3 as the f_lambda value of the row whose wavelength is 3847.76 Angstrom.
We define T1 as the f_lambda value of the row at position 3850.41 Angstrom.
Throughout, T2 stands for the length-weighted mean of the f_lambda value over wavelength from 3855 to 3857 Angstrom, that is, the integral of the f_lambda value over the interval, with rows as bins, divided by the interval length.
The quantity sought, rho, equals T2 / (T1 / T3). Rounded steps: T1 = 17.85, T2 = 17.2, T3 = 17.06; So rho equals 16.4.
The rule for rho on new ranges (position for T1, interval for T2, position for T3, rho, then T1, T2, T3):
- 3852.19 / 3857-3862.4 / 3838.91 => 15.2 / 16.96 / 17.7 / 14.55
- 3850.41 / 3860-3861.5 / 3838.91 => 14.4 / 17.85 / 17.7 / 14.55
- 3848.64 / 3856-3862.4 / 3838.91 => 15.9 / 16.09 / 17.6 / 14.55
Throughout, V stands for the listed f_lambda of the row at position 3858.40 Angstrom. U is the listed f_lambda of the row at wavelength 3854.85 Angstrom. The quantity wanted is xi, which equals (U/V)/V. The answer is 0.056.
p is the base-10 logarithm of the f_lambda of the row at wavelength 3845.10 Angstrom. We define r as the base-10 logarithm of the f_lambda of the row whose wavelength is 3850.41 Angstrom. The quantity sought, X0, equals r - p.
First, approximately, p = 1.20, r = 1.25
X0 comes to 0.05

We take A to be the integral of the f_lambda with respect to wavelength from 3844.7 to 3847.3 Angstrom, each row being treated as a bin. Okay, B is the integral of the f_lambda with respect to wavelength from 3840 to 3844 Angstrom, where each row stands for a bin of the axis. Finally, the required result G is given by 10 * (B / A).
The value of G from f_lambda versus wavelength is 14.8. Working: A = 40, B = 59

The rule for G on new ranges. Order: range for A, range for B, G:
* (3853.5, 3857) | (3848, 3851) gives 8.3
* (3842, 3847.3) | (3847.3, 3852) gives 9.6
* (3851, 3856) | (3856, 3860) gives 7.9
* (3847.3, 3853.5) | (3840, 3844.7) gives 6.7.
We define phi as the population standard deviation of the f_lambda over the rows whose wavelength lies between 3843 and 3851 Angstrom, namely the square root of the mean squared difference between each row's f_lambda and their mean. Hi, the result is 0.87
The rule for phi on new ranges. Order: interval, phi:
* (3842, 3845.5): 0.13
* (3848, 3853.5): 0.84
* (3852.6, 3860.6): 0.72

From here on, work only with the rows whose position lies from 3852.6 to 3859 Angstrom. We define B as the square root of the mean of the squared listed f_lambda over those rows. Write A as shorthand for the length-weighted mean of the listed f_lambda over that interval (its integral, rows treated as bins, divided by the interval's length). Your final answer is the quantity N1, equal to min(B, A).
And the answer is 17.6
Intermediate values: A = 17.6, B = 17.7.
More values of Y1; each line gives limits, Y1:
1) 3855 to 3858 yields 17.6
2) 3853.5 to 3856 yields 17.7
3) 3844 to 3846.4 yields 15.5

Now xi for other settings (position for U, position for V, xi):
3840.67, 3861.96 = 0.038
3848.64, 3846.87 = 0.063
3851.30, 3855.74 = 0.062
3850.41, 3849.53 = 0.068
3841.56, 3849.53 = 0.054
